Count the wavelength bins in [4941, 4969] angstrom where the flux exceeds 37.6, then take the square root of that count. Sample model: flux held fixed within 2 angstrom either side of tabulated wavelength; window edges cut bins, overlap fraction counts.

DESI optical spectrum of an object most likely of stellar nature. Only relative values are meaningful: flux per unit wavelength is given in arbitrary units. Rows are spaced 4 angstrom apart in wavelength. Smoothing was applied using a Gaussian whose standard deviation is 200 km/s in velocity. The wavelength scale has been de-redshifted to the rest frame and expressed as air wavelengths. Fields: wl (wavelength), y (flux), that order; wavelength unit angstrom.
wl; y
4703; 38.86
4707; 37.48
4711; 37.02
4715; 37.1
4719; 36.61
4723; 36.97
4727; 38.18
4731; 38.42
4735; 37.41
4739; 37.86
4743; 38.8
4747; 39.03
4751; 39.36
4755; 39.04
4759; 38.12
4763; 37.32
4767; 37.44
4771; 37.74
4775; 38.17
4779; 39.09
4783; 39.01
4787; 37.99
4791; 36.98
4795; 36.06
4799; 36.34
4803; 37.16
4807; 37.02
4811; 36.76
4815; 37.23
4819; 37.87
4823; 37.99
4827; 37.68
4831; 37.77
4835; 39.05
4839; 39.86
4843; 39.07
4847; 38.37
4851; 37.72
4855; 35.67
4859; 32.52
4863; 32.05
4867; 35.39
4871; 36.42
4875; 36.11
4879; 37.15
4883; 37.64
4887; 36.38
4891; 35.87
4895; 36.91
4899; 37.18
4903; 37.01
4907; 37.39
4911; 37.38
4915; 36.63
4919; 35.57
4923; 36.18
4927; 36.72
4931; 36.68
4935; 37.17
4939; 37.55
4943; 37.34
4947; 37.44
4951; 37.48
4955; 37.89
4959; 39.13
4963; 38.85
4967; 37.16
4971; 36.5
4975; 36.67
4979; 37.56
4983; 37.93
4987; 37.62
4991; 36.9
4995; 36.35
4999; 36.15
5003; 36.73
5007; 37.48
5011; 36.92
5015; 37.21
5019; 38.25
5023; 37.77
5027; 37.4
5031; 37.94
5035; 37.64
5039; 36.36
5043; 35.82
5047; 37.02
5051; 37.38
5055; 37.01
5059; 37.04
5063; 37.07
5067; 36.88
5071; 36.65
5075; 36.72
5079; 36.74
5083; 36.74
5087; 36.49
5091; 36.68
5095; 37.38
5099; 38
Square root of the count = 1.7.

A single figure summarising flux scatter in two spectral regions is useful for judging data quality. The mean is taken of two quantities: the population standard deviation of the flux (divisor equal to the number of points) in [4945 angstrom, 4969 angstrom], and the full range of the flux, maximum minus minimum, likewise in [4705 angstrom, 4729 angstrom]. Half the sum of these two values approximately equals 1.16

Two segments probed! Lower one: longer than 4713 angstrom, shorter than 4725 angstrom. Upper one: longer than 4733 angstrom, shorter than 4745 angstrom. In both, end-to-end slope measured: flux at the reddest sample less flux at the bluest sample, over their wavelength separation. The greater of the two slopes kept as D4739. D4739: 0.17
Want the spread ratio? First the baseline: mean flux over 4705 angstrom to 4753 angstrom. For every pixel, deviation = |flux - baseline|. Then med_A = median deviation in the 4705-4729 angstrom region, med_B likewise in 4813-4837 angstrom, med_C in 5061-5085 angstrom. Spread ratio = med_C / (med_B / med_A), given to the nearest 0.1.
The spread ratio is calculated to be 5.7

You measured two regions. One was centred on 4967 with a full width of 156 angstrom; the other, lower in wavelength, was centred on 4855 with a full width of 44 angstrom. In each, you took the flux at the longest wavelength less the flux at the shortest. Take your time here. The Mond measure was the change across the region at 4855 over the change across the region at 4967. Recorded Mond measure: 59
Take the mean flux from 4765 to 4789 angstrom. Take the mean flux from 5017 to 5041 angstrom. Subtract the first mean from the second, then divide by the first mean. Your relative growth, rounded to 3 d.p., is -0.018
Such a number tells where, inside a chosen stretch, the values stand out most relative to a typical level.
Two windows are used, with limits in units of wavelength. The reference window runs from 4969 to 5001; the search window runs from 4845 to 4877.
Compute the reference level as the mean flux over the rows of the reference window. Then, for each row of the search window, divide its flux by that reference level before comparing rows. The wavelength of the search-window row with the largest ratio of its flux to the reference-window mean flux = 4847 angstrom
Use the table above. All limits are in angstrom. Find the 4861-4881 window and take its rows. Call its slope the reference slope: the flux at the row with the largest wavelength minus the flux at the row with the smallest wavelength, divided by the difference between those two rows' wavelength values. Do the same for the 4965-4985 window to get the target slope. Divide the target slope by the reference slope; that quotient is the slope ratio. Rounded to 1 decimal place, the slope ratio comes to 0.2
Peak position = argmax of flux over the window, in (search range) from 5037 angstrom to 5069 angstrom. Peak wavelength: 5051 angstrom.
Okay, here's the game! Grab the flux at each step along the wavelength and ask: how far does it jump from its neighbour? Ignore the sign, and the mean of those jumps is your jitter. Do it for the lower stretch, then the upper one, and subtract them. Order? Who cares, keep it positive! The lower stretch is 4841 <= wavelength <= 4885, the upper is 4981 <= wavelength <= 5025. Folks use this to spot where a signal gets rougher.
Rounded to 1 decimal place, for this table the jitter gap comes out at 0.8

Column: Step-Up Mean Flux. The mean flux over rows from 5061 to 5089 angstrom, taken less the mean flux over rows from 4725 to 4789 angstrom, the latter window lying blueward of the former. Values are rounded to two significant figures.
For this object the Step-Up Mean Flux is -1.6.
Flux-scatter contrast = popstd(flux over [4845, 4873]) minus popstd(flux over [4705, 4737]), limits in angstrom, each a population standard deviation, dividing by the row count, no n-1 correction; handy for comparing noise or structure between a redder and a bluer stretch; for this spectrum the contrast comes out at 1.6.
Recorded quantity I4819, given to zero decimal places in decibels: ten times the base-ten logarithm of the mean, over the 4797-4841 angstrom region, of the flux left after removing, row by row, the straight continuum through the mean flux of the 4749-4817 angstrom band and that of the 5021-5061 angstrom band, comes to -11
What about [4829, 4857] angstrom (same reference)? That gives -2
